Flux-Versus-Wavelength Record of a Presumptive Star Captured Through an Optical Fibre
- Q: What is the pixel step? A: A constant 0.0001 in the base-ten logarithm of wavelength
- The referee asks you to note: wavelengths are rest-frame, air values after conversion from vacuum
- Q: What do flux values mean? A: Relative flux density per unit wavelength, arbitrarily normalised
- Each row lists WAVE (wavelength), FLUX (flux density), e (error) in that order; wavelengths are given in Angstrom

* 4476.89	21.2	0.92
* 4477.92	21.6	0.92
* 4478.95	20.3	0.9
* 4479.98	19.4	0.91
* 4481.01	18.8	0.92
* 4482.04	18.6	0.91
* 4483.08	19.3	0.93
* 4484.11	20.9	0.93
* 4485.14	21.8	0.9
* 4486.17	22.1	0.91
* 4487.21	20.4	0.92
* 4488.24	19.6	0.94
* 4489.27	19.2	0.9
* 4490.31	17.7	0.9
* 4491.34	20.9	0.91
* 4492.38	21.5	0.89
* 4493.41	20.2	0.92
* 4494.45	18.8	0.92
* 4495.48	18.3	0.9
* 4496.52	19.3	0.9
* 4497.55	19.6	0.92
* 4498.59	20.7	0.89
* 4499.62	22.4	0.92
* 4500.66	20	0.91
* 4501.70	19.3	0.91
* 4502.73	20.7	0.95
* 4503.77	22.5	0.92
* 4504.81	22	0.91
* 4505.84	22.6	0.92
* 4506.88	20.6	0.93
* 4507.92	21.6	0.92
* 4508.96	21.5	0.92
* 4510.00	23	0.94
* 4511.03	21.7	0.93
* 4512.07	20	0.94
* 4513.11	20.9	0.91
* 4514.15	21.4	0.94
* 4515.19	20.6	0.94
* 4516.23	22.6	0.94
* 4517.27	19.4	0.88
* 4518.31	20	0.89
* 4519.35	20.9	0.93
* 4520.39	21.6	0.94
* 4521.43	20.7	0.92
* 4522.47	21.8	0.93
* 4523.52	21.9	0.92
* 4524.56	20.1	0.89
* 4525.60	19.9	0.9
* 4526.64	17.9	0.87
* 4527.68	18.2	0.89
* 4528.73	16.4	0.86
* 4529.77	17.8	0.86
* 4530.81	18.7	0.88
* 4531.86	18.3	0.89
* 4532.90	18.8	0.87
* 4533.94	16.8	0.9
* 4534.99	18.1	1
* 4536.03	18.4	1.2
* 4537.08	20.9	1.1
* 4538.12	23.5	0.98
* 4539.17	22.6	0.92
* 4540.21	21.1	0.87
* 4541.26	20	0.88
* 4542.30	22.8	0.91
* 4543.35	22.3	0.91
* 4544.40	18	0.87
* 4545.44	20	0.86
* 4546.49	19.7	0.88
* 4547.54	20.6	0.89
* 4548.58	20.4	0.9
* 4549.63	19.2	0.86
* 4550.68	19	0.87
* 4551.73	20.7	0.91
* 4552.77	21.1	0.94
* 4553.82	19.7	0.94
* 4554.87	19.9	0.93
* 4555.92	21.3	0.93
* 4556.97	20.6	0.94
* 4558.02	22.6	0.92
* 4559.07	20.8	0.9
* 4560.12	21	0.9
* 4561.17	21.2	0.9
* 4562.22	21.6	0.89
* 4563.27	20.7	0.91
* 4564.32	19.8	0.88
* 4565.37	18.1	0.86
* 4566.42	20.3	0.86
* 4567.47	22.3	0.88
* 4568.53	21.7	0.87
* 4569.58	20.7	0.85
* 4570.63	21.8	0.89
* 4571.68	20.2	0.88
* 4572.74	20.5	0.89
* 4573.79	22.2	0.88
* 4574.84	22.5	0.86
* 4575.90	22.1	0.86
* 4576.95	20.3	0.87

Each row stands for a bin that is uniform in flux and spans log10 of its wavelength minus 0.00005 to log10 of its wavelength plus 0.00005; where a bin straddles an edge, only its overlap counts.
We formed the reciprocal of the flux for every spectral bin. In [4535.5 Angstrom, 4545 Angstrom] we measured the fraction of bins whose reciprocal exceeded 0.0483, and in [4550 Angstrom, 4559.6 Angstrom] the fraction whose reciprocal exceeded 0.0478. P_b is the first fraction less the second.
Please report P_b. -0.33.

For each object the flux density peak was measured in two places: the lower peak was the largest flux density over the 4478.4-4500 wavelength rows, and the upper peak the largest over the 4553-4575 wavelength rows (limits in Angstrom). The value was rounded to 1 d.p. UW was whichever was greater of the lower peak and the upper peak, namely 22.6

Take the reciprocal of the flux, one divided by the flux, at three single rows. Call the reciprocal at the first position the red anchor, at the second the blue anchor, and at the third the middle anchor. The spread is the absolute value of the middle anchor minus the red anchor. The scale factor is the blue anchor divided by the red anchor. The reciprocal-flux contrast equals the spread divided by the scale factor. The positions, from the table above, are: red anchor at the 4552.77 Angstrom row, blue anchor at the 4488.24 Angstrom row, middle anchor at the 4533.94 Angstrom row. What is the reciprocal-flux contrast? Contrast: 0.011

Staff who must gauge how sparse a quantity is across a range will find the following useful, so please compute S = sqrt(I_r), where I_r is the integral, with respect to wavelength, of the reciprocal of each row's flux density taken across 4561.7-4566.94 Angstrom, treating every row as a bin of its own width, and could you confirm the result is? 0.512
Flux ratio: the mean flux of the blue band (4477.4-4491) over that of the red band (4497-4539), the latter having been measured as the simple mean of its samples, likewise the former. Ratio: 0.982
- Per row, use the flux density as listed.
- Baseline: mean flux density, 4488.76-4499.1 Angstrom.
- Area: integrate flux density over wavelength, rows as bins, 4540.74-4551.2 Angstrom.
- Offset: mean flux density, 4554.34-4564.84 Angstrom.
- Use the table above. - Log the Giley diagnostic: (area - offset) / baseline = 9.71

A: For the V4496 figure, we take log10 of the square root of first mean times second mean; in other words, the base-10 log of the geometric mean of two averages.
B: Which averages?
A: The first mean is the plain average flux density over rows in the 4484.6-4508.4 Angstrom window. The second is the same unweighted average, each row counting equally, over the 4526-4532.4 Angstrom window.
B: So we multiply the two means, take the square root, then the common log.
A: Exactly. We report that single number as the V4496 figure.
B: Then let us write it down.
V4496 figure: 1.28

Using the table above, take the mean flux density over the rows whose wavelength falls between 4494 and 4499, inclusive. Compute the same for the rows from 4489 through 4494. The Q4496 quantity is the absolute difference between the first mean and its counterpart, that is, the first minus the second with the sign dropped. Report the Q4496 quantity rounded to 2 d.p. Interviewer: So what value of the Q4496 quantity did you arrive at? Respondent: 0.56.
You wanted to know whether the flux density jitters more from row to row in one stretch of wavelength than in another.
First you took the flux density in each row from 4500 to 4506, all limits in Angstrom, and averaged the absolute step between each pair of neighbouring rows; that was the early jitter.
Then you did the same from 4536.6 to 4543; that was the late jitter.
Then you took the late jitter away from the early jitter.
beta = -0.8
